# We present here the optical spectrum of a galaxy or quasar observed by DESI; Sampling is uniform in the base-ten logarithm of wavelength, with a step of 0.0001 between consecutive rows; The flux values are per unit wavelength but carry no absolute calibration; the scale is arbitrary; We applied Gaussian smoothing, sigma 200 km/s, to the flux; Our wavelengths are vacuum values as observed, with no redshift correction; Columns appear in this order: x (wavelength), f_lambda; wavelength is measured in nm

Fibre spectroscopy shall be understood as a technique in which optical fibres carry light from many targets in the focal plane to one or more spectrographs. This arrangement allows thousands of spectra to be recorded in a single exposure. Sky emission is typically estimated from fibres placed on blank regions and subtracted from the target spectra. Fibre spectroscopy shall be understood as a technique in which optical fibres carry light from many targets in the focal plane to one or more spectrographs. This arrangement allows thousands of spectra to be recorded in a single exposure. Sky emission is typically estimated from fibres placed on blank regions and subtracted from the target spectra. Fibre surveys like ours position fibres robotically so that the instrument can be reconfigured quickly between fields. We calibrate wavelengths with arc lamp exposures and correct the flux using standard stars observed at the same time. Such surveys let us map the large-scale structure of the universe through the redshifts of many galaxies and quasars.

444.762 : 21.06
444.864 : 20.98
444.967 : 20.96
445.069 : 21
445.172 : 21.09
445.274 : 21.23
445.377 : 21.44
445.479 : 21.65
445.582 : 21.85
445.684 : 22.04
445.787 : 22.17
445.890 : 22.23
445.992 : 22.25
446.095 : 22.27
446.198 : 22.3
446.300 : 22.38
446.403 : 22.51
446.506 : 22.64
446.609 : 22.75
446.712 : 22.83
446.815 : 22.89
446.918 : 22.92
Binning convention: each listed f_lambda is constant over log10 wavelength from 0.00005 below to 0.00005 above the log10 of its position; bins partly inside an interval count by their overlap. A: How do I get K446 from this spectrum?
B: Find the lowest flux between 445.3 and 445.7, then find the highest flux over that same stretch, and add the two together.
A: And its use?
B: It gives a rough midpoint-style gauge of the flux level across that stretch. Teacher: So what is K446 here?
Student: 43.5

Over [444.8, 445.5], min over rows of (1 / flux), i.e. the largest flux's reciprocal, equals 0.0462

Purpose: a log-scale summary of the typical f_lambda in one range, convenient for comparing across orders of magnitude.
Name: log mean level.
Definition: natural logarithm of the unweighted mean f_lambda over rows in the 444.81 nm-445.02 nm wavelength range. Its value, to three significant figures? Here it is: 3.04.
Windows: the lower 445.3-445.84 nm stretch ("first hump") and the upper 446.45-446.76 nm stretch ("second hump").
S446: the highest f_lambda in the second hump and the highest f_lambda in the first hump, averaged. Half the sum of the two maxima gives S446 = 22.5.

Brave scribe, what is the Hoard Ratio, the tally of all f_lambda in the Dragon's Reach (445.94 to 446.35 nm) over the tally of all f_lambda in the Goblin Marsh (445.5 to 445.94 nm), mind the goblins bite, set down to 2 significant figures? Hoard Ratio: 1.0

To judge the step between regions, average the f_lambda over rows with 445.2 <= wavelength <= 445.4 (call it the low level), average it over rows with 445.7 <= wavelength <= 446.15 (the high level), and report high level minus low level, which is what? 0.9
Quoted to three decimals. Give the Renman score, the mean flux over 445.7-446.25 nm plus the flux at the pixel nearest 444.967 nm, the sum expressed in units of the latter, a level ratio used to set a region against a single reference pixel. 2.061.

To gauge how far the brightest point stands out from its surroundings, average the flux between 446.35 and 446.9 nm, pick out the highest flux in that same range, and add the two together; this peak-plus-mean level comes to 45.6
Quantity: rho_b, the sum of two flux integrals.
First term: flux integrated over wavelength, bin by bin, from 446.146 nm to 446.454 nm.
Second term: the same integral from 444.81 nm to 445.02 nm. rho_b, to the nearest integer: 11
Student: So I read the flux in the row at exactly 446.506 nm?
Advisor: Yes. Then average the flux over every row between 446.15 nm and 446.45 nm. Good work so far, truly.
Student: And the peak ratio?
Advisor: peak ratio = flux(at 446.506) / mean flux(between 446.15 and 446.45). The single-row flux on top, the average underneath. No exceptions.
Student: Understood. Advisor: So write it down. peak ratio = 1.01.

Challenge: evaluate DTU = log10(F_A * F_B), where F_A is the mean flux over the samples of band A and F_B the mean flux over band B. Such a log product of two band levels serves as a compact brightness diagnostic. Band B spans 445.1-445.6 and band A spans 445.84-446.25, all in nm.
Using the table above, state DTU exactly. 2.68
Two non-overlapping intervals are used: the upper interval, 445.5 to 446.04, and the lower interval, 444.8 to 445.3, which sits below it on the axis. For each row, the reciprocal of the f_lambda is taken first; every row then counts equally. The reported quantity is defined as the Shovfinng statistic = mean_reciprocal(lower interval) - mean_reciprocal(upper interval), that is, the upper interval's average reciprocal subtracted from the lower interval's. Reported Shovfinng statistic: 0.0023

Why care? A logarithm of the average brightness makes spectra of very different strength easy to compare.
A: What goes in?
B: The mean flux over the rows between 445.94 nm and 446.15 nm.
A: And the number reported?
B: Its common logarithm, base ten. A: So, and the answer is 1.35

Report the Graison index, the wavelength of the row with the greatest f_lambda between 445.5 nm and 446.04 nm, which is 445.992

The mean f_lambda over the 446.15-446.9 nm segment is 22.6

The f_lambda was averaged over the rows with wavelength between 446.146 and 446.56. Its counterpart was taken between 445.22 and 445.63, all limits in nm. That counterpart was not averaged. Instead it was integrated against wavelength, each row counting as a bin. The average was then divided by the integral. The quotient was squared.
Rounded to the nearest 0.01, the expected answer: 6.46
